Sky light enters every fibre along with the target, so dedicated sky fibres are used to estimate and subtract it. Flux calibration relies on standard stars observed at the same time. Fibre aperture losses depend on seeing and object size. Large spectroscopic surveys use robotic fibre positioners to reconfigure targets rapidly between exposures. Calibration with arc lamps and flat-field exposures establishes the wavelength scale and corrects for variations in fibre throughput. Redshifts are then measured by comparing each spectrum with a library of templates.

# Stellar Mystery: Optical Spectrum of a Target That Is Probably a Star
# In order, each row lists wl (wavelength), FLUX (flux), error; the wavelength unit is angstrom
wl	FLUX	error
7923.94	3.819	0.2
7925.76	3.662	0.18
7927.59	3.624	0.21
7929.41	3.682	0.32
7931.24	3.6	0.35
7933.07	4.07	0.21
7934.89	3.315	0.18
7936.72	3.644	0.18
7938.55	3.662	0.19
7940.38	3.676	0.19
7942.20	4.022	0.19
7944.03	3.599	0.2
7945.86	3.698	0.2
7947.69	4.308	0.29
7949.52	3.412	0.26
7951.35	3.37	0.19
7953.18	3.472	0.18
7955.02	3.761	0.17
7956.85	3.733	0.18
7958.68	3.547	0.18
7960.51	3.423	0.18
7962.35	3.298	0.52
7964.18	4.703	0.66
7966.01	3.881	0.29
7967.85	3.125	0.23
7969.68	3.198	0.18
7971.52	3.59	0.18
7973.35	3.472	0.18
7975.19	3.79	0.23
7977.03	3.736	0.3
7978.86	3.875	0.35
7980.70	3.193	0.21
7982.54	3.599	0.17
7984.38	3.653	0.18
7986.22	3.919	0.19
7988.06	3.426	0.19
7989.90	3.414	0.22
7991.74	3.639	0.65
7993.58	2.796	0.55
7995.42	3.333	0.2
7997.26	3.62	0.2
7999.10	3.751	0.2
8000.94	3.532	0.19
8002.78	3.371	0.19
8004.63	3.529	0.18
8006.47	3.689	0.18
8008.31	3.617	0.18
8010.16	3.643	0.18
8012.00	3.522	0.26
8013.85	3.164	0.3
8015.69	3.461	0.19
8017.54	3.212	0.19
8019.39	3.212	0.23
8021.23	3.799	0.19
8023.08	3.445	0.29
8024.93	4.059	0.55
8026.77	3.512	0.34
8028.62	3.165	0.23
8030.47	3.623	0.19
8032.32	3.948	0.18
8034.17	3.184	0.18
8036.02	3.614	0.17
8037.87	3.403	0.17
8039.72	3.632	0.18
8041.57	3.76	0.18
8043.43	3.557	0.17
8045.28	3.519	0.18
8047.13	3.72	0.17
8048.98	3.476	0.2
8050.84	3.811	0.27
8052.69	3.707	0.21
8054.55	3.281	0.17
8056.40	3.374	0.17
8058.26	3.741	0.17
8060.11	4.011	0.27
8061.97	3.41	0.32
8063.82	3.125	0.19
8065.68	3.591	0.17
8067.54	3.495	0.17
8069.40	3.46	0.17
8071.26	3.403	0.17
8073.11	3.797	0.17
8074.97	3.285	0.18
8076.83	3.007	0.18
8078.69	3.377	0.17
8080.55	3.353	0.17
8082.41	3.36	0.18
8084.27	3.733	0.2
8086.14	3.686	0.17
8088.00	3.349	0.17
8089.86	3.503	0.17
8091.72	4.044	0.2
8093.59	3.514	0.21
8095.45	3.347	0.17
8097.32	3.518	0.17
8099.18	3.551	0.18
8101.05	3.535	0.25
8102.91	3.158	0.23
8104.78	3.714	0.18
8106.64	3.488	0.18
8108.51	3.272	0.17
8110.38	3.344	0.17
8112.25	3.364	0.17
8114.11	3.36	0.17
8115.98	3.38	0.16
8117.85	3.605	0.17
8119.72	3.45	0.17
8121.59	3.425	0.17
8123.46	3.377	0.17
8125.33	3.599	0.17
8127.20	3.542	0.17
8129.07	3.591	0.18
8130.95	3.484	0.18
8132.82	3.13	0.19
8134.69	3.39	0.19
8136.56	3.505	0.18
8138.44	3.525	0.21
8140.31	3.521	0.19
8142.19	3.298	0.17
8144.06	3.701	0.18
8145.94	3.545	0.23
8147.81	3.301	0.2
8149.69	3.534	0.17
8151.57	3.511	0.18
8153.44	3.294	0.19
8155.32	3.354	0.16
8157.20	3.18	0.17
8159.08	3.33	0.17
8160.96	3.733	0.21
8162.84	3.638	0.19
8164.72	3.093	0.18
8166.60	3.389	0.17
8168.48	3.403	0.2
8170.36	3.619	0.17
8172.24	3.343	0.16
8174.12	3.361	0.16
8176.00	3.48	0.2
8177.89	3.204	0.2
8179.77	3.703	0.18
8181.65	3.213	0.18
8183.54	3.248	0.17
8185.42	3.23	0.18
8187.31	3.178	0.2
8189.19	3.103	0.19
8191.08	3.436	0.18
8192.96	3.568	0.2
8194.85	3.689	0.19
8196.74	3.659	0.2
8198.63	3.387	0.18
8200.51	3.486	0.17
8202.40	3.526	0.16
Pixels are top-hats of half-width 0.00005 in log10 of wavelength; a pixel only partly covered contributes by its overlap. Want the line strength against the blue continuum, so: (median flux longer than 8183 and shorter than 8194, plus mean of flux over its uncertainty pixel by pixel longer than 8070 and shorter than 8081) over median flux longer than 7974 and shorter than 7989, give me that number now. 6.2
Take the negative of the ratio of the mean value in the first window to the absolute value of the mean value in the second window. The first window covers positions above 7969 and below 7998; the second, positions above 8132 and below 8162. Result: -1.03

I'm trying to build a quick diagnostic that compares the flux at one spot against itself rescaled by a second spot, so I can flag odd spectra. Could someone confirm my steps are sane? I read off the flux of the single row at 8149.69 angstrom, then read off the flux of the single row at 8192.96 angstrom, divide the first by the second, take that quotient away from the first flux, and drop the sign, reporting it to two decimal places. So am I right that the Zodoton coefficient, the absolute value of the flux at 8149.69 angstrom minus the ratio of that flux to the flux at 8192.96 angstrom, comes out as 2.54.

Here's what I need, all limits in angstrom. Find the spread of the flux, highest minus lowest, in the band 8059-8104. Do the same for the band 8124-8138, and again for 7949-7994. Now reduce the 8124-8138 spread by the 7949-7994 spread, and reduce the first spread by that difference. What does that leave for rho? 2.5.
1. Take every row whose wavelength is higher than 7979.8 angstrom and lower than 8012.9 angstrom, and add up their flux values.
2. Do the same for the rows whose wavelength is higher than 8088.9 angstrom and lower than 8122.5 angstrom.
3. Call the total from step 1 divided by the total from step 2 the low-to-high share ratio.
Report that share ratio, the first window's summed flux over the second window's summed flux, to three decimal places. 1.011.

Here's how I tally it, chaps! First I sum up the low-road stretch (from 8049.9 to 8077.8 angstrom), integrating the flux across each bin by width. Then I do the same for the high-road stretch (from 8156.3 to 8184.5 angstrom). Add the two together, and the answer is 193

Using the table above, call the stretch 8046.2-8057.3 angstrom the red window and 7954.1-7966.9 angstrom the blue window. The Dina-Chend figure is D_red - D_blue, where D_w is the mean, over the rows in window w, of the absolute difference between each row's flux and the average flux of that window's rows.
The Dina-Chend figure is -0.117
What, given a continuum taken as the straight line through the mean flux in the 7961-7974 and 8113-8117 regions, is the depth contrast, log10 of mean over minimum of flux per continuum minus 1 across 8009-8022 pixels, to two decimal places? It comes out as -0.56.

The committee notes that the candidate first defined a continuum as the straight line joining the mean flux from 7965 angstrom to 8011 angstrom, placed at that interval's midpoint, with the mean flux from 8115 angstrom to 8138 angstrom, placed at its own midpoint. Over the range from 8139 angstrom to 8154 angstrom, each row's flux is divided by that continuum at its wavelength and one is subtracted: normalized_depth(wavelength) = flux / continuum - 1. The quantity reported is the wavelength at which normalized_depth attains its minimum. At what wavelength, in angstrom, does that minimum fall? 8142.19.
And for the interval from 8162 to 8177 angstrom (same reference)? 8164.72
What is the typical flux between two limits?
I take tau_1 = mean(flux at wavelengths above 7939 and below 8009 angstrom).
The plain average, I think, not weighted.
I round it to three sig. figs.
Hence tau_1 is 3.60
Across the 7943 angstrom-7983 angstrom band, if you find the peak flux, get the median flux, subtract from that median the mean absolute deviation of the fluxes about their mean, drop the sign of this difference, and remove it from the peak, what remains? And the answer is 1.4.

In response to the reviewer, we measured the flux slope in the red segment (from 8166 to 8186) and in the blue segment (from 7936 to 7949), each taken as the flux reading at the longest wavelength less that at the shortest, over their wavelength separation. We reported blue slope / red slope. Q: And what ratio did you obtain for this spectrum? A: -7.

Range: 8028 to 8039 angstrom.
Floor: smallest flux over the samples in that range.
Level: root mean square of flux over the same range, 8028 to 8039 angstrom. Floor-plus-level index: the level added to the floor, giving 6.67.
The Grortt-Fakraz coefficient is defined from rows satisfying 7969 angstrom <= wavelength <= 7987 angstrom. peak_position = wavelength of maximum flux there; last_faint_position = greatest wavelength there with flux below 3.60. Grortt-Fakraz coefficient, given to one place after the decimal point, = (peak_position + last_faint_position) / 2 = 7984.4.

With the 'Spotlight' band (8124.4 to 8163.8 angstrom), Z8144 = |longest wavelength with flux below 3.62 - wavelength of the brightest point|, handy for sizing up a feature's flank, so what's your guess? 1.9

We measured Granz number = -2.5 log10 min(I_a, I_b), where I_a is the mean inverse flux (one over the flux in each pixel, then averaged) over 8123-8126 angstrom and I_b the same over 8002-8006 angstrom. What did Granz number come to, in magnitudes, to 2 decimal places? 1.36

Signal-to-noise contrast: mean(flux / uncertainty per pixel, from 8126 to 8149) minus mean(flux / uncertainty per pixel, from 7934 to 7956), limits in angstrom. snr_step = 0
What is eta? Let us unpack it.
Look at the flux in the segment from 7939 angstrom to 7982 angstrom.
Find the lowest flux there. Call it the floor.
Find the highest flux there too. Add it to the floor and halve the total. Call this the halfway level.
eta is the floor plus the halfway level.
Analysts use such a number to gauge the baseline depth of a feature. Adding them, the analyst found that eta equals 7.0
